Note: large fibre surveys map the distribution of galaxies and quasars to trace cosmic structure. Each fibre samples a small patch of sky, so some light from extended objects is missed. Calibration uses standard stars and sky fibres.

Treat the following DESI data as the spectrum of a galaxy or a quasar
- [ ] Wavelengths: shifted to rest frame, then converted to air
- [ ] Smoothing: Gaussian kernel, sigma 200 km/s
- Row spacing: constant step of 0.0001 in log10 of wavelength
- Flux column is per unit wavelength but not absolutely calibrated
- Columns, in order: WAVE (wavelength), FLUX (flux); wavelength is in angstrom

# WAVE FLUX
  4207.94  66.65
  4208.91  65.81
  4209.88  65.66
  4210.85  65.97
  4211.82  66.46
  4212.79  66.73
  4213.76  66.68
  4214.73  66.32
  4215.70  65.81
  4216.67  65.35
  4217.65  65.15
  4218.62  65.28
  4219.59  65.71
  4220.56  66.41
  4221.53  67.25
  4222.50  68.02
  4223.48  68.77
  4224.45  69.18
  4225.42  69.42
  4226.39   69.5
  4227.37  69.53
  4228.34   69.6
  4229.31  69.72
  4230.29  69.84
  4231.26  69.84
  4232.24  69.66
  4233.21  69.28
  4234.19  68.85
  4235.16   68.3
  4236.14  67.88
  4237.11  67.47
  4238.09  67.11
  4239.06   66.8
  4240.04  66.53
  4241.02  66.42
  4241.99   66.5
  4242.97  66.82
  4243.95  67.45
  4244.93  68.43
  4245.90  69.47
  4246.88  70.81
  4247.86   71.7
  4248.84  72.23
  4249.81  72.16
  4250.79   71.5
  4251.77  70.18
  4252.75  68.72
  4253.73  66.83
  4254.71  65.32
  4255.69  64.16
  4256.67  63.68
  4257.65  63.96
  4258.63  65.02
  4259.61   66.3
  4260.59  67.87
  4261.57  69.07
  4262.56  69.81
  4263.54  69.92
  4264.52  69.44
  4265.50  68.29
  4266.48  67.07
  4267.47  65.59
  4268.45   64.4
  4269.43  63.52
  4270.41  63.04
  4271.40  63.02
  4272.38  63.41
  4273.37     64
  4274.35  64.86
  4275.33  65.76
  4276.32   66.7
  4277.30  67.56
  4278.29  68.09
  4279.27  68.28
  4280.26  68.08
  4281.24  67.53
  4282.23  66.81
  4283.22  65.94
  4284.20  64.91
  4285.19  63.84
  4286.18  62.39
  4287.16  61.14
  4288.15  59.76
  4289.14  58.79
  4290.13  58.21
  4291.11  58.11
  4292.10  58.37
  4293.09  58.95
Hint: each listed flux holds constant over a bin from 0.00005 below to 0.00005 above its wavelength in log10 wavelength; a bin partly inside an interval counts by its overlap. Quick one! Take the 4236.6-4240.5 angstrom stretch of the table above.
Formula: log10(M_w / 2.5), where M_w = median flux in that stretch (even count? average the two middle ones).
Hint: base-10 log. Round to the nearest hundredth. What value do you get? 1.43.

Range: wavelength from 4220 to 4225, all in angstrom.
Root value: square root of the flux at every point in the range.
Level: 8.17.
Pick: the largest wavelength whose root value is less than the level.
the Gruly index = 4220.56 angstrom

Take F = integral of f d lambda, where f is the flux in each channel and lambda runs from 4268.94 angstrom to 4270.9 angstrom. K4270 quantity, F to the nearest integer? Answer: 124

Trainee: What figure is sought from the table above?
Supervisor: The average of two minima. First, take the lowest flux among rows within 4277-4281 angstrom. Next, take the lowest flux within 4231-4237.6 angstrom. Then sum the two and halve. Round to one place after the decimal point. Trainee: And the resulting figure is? 67.5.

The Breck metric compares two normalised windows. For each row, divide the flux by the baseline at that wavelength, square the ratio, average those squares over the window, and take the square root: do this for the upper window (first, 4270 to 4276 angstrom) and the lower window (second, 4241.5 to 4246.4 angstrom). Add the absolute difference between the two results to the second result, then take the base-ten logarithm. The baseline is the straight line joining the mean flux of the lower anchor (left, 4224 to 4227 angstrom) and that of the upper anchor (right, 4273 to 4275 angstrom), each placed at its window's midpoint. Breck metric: 0.007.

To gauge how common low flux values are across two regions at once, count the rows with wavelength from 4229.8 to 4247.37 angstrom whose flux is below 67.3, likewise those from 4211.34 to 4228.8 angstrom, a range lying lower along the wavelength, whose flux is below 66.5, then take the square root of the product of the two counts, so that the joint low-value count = 6.9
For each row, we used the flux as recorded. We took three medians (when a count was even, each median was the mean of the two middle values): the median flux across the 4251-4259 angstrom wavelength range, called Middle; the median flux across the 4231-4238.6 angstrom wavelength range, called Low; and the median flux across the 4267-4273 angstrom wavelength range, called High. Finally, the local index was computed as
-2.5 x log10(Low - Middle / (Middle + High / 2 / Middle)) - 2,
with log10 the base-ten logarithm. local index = -6.57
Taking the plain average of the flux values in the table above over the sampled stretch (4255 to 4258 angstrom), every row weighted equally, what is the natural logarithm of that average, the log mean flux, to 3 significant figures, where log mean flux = 4.16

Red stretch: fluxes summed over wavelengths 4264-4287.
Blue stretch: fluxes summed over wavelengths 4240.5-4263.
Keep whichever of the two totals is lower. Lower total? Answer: 1513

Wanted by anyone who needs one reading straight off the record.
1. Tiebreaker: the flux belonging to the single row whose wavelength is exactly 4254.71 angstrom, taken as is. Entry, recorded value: 65.32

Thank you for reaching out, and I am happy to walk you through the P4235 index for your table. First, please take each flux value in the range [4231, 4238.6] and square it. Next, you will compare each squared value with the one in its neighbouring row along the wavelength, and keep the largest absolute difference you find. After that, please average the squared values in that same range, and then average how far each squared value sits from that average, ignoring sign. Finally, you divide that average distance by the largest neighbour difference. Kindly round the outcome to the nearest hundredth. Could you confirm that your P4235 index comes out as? 1.56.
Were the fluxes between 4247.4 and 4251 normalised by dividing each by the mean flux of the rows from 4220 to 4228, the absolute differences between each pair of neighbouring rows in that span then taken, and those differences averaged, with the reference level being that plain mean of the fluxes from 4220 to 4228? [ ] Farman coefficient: 0.006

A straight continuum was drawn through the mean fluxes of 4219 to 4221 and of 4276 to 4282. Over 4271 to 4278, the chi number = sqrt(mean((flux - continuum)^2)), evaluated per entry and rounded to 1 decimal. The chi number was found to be 3.0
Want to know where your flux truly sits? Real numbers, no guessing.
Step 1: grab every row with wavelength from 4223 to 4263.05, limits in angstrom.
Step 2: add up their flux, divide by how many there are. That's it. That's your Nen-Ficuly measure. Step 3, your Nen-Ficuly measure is 68.3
